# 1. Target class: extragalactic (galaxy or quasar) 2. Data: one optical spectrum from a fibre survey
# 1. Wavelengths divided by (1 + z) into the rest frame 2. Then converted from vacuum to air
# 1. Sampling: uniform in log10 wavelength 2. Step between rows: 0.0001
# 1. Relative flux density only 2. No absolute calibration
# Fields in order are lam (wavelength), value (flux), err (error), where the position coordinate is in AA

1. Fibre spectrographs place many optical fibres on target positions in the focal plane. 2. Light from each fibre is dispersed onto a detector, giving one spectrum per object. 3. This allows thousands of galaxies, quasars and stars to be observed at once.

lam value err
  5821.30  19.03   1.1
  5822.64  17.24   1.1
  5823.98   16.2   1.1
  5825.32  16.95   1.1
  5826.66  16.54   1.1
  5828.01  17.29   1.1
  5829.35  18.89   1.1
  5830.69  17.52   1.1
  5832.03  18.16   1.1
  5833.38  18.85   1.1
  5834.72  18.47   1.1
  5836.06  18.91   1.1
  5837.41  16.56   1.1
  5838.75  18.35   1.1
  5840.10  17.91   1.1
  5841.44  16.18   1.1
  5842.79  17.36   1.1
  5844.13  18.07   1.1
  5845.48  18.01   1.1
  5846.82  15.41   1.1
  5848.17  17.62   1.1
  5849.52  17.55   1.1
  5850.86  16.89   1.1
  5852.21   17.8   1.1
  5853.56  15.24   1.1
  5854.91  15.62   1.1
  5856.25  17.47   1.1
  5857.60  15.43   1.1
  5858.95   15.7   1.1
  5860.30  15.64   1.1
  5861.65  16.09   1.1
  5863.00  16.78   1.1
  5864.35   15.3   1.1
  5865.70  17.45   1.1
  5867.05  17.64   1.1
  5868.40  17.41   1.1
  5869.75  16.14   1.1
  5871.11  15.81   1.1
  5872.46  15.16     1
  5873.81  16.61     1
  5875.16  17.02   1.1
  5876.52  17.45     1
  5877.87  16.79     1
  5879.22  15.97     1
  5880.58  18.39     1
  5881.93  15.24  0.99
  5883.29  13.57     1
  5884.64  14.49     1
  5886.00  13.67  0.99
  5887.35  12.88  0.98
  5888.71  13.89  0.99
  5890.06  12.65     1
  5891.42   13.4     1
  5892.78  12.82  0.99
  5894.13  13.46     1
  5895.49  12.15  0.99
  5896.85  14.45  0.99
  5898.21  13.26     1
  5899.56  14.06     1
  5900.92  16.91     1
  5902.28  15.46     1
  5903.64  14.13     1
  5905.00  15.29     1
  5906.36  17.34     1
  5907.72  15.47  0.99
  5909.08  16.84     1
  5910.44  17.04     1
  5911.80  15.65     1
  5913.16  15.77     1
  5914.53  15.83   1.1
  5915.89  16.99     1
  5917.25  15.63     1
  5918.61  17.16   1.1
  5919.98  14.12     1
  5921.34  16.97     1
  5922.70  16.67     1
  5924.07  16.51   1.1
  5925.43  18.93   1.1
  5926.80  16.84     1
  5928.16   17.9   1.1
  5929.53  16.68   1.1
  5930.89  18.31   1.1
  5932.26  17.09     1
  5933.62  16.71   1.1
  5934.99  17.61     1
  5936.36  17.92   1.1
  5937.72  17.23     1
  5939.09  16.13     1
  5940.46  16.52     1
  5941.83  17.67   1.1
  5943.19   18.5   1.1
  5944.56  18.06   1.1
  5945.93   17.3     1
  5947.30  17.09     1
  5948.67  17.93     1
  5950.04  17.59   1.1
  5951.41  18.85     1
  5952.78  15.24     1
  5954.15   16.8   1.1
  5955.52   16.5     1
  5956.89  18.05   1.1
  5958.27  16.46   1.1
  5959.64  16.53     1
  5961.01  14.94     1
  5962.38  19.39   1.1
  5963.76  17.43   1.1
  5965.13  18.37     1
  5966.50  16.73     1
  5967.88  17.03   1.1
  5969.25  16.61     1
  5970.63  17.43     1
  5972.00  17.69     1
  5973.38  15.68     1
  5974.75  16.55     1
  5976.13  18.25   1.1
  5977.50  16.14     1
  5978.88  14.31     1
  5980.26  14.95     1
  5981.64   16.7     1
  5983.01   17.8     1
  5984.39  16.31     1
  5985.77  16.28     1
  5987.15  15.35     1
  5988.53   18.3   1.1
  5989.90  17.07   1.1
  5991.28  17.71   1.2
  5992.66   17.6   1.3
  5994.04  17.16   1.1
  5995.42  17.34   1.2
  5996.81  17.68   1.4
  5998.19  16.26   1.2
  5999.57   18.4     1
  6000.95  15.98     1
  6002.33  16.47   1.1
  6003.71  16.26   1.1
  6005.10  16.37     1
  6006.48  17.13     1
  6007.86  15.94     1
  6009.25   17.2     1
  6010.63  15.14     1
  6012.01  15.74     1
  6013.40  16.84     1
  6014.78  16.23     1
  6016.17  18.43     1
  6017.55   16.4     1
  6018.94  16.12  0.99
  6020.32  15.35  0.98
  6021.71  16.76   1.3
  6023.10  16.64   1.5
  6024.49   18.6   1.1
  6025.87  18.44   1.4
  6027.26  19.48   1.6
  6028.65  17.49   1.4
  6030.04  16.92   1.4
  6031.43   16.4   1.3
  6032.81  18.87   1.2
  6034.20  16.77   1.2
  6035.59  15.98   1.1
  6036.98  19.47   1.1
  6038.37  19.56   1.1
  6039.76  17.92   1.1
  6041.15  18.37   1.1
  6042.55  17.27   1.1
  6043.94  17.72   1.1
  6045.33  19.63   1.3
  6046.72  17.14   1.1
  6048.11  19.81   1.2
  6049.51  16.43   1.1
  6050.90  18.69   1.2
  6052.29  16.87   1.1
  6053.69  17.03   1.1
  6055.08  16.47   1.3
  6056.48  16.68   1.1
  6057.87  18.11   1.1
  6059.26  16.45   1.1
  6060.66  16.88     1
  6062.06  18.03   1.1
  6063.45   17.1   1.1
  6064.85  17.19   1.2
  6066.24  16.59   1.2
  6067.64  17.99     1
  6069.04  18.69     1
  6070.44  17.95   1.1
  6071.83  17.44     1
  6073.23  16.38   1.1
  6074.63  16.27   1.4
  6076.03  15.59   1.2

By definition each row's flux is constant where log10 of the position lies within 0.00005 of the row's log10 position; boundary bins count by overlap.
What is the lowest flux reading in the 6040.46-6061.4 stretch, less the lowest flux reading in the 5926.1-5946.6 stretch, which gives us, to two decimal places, 0.30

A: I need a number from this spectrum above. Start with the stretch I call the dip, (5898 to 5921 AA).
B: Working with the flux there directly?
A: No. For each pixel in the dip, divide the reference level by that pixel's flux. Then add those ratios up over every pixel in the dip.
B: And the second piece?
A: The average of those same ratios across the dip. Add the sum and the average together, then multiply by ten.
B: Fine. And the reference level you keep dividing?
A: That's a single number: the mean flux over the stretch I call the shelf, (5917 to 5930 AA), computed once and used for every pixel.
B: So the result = 193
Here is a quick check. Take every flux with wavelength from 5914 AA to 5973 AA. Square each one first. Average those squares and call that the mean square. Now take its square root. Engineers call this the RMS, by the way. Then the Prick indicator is 17.1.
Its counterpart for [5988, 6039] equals 17.2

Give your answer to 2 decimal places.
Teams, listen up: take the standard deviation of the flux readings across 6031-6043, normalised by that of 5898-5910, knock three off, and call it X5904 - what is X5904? -2.07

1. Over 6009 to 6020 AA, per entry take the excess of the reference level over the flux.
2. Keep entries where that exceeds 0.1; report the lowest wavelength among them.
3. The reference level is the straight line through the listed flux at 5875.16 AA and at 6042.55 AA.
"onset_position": 6010.63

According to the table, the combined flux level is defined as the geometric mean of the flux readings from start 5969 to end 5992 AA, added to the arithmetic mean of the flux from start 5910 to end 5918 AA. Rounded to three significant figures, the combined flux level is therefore 32.8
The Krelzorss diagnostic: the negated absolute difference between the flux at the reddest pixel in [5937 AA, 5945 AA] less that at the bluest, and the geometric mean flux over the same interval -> -16.5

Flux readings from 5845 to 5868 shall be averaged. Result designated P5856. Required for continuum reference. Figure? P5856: 16.6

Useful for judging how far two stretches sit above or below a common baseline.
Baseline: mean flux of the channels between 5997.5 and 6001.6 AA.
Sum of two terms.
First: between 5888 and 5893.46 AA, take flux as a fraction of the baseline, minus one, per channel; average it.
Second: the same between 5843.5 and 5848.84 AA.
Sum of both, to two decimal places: -0.20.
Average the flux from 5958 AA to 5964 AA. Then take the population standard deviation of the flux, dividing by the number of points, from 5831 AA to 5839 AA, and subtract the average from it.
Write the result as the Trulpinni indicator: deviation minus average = -16.2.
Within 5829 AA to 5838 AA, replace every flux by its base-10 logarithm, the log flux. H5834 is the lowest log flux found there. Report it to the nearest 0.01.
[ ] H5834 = 1.22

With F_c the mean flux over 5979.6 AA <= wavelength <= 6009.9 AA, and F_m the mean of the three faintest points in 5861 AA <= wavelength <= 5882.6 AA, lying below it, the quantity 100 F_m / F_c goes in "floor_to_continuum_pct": 91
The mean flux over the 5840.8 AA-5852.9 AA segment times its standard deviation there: 15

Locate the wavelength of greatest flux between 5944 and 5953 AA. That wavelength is 5951.41 AA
